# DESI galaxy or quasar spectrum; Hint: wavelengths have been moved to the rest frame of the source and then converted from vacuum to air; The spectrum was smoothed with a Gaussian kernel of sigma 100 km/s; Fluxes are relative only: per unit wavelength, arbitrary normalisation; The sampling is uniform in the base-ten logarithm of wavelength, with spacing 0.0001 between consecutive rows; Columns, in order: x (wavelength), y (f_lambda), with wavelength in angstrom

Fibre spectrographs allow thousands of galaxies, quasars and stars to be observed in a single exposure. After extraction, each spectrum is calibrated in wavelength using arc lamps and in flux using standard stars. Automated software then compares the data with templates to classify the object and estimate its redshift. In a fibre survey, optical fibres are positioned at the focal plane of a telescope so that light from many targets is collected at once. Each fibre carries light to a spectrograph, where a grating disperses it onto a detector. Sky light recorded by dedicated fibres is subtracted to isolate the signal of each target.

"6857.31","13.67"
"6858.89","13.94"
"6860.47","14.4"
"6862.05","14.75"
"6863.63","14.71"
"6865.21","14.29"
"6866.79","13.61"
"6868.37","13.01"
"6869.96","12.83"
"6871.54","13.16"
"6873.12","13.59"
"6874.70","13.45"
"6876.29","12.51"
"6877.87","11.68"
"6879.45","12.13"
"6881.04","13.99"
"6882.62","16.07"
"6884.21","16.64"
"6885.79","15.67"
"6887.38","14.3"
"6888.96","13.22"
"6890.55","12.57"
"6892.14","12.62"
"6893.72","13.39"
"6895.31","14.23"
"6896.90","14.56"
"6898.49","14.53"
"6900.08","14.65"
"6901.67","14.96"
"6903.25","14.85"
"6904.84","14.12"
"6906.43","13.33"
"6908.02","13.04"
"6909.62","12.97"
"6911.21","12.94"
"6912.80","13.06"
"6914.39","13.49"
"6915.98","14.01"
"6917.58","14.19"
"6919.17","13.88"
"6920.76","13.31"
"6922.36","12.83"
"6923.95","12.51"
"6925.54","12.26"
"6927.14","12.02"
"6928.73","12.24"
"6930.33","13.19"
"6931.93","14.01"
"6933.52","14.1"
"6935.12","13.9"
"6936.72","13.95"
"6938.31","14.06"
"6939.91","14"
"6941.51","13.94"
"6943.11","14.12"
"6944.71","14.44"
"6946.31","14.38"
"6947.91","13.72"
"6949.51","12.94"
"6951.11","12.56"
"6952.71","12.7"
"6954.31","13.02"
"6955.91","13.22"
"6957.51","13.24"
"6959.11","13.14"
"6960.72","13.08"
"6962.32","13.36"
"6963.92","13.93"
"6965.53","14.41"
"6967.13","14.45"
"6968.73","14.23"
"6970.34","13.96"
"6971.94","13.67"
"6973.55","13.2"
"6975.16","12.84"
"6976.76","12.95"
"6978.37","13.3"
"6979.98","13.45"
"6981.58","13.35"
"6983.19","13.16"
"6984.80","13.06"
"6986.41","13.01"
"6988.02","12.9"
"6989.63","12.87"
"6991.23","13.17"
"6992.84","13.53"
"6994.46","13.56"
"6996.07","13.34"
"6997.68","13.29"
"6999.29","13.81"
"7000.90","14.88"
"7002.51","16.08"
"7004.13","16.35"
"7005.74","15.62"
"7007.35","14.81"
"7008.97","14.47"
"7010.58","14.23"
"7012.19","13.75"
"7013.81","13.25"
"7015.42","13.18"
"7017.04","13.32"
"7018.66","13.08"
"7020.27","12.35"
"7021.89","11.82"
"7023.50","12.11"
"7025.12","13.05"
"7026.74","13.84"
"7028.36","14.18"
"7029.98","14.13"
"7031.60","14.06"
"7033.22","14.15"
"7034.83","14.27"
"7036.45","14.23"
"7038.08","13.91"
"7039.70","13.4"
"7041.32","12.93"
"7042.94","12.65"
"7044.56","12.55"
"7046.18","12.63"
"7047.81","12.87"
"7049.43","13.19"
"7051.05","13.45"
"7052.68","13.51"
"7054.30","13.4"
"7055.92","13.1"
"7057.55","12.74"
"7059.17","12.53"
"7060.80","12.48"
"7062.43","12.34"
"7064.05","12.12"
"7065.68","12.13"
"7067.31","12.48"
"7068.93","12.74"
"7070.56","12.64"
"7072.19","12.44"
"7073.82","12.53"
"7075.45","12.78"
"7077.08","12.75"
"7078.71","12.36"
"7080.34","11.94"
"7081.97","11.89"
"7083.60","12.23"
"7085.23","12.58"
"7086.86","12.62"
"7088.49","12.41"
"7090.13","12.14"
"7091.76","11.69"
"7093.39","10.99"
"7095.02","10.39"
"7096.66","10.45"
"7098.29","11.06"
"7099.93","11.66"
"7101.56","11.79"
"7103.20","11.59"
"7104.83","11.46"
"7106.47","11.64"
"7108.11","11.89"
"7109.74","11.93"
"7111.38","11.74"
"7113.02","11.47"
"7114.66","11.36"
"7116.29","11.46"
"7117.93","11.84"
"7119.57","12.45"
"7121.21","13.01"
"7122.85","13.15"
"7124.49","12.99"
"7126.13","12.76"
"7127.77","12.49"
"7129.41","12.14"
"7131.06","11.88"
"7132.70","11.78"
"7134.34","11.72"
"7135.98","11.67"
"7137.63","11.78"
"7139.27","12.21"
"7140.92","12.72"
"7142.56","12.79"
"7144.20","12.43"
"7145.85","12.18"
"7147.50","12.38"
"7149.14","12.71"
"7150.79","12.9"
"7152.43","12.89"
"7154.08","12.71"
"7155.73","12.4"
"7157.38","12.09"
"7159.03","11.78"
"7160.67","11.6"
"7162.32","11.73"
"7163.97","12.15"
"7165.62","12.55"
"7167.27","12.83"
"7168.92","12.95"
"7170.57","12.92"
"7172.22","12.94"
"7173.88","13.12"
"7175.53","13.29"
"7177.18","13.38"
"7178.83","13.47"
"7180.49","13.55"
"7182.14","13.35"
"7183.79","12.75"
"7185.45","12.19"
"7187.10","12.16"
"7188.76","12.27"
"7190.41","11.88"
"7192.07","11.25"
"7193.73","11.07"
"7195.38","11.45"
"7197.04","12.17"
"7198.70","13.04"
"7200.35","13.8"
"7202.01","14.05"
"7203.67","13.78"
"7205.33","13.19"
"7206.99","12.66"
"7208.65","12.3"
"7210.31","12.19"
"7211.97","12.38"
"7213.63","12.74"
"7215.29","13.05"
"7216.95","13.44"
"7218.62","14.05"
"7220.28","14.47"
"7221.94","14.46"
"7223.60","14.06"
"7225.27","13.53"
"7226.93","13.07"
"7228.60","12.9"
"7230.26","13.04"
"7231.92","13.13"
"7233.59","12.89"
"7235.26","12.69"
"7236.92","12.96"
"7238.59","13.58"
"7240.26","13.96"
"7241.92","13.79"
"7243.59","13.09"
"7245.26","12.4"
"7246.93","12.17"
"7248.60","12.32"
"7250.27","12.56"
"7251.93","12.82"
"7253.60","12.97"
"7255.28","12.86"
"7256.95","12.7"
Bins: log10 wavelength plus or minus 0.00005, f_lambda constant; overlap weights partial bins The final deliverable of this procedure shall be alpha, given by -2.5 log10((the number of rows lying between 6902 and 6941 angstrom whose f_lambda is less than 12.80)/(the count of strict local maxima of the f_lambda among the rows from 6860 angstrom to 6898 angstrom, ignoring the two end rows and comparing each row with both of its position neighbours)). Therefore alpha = -0.3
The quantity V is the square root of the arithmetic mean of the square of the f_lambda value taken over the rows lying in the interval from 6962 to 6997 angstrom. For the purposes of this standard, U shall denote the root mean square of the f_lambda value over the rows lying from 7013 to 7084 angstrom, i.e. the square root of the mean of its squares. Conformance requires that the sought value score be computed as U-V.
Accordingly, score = -0.5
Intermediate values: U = 13.0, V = 13.4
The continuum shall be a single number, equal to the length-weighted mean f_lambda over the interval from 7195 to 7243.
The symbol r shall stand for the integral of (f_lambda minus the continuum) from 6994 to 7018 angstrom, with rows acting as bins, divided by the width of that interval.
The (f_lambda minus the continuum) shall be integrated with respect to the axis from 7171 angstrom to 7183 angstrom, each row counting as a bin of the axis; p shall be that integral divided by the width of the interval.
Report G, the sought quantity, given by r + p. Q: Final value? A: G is 1.1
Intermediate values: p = 0.07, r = 1.05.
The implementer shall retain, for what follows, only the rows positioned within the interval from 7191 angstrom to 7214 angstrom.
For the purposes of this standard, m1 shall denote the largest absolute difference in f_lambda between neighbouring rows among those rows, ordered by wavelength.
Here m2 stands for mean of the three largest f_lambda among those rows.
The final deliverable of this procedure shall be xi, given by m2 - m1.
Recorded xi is 13.0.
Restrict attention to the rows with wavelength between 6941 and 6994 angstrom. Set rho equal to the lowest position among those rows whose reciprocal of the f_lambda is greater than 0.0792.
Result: 6951.11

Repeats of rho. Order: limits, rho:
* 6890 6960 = 6890.55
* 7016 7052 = 7020.27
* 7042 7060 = 7044.56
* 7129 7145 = 7129.41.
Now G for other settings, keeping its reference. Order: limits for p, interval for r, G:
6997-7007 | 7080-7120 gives 0.3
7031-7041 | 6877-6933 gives 1.2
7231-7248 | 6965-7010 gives 0.5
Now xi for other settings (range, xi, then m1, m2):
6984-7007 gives 14.8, 1.20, 16.0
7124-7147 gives 12.3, 0.51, 12.8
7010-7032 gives 13.2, 0.94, 14.2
